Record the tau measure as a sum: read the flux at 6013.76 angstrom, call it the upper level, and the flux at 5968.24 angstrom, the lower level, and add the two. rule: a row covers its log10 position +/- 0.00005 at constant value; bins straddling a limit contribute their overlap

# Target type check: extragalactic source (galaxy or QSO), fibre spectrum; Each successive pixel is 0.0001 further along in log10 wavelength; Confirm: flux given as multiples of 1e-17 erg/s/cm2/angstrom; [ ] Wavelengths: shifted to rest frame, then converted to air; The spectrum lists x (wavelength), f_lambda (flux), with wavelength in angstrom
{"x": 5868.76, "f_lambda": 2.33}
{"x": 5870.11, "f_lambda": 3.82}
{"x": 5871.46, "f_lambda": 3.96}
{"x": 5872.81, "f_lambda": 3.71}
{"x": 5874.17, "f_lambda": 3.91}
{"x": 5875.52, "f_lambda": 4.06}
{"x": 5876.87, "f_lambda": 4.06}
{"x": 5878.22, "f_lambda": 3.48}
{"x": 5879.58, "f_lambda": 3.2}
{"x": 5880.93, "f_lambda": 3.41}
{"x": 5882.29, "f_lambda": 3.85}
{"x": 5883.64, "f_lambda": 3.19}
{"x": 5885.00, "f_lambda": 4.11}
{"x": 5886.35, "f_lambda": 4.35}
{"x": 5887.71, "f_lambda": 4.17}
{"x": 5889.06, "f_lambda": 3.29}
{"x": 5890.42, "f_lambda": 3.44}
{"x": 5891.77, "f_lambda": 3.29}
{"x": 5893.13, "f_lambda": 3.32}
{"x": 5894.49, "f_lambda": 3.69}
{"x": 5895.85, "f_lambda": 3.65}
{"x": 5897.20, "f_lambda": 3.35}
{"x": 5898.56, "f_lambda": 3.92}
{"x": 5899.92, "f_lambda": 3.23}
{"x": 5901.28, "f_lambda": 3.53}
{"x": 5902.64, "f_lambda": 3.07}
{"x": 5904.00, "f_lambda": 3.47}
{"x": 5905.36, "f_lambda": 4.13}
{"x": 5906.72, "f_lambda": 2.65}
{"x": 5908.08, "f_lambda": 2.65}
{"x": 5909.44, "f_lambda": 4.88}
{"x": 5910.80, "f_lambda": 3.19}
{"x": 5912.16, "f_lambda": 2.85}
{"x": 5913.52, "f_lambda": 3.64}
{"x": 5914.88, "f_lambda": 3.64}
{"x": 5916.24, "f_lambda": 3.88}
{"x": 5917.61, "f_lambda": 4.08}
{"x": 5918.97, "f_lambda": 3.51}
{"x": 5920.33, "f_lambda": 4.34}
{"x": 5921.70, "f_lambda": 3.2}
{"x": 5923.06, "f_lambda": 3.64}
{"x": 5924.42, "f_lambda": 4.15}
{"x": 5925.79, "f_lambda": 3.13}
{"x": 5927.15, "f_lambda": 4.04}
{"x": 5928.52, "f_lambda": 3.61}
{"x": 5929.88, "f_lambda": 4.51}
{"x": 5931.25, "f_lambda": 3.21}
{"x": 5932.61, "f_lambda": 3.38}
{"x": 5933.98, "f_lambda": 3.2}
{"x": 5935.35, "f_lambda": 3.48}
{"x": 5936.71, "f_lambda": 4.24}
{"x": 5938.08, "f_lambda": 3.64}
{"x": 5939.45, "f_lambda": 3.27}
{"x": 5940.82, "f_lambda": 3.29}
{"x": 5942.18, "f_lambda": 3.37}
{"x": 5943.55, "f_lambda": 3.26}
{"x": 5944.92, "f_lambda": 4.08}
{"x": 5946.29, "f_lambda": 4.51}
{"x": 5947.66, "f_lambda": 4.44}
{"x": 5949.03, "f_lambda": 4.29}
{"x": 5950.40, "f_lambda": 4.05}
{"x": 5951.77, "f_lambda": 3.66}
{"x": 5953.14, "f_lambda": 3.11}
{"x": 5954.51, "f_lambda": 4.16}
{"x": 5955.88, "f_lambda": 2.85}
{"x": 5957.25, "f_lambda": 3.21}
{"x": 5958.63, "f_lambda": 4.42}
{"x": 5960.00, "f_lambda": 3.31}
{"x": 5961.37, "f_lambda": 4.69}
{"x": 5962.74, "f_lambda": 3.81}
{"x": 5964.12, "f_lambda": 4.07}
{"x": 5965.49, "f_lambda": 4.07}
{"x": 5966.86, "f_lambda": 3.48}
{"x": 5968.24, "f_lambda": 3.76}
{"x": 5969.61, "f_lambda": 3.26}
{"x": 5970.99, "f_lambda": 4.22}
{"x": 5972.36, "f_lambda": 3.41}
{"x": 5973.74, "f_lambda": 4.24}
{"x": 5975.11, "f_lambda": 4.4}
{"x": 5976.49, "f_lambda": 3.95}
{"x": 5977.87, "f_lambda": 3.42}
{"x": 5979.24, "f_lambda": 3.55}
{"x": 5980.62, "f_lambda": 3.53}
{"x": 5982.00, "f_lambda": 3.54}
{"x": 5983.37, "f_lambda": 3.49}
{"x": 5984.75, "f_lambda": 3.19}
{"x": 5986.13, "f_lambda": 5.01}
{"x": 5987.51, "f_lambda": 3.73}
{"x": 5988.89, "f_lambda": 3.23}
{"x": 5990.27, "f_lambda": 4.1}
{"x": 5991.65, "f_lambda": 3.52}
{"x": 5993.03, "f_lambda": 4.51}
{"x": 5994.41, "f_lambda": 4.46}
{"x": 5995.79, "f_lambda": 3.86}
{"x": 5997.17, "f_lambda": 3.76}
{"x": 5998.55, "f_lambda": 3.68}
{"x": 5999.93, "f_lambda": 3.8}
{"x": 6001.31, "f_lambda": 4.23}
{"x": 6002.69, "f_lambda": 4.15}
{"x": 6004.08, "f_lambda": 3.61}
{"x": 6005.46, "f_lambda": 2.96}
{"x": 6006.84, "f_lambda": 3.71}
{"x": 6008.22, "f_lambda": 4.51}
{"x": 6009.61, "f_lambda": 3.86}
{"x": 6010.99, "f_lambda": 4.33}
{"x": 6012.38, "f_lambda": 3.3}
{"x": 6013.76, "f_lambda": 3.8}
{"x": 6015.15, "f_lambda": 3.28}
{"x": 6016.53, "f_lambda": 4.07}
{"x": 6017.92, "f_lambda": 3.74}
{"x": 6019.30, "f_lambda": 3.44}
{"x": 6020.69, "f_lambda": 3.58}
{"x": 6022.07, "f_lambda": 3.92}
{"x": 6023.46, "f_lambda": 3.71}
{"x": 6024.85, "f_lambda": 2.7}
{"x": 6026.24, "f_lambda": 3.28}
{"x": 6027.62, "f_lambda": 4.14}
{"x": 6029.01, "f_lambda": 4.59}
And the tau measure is 7.56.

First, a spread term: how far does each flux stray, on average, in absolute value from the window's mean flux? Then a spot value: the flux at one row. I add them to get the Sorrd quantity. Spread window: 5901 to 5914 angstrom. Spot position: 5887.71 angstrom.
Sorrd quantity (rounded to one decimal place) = 4.7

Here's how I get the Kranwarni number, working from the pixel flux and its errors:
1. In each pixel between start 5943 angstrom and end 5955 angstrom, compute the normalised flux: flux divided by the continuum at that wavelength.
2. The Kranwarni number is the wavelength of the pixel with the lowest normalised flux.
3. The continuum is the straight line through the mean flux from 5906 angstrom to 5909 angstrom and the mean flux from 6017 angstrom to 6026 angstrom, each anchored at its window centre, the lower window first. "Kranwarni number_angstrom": 5953.14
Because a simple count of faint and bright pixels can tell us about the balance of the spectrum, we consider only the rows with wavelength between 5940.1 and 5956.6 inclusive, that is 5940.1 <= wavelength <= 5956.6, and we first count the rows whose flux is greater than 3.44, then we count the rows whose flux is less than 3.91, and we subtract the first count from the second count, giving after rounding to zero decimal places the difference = -1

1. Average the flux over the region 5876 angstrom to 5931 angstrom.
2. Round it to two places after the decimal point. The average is 3.62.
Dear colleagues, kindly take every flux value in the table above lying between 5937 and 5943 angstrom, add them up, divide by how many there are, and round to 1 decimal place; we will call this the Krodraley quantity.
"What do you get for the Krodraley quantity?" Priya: 3.4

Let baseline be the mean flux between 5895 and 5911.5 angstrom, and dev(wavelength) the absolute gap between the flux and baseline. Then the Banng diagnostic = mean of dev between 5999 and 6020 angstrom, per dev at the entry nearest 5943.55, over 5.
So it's 0.4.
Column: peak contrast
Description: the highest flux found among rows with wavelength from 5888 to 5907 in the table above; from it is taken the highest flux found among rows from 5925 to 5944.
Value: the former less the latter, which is -0.4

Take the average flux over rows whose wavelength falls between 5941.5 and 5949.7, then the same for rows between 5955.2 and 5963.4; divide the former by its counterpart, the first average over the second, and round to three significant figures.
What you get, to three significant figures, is 1.07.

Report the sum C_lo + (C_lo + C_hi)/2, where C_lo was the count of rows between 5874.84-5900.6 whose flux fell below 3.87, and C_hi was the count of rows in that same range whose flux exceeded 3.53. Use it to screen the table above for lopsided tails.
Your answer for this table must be 24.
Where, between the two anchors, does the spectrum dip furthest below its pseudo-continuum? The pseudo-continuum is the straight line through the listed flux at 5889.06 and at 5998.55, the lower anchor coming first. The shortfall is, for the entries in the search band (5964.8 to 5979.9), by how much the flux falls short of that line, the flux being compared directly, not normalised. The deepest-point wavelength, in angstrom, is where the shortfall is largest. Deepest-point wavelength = 5969.61 angstrom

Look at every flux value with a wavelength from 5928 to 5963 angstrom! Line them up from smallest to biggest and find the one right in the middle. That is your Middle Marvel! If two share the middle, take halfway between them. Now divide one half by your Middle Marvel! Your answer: 0.138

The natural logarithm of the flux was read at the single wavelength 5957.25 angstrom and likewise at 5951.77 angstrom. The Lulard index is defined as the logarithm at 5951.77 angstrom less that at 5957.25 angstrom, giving 0.13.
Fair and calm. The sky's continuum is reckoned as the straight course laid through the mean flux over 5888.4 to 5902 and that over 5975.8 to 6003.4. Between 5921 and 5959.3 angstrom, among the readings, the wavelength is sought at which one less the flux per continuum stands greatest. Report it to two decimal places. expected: 5955.88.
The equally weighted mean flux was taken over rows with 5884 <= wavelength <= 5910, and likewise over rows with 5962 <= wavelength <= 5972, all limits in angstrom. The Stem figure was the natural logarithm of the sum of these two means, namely 2.00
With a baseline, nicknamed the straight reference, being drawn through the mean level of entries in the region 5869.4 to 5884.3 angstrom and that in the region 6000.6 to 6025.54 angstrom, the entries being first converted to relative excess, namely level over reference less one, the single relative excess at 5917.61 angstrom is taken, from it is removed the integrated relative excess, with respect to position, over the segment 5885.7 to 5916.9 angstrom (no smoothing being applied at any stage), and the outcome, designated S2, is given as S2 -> 1.5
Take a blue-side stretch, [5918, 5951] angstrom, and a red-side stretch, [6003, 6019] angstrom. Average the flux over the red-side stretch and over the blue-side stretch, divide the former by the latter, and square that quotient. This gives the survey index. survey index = 1.00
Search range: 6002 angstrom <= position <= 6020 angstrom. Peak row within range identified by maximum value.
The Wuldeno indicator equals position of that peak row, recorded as 6008.22 angstrom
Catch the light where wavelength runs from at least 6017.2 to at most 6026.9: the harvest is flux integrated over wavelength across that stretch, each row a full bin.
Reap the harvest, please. 33.8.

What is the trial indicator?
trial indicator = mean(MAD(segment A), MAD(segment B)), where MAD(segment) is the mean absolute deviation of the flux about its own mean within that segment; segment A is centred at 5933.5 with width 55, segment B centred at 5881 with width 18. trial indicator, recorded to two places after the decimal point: 0.41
